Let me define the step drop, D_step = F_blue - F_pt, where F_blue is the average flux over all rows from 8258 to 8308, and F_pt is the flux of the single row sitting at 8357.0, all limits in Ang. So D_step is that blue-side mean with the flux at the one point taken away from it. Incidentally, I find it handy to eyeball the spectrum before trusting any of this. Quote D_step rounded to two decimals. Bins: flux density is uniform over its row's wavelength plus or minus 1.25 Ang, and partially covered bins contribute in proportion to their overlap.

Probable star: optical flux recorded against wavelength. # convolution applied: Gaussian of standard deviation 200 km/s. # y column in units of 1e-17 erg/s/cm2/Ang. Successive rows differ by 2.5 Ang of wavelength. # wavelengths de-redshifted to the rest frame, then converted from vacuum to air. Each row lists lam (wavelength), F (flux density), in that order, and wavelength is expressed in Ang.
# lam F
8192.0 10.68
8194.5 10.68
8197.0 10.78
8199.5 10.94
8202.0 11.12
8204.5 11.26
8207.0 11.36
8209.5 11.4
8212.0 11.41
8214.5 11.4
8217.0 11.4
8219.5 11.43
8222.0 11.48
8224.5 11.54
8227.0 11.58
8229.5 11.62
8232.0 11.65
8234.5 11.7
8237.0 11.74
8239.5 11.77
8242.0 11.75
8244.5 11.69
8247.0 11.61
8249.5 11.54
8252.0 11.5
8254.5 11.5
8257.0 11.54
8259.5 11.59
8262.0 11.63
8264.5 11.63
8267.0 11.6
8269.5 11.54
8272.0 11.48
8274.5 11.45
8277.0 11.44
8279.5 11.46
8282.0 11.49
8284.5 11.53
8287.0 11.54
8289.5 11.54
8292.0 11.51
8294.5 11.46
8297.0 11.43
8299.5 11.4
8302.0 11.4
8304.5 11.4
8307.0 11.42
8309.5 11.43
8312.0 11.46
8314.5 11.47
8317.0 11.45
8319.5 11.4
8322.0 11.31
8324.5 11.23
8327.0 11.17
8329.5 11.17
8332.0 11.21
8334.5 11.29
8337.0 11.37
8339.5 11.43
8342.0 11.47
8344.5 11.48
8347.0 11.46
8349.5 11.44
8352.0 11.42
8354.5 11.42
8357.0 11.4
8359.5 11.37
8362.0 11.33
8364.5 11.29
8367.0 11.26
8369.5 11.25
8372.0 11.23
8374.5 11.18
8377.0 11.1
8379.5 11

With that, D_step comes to 0.10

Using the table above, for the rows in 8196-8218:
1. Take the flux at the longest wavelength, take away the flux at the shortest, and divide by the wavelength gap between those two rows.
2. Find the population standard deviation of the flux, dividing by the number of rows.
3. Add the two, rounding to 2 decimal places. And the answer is 0.25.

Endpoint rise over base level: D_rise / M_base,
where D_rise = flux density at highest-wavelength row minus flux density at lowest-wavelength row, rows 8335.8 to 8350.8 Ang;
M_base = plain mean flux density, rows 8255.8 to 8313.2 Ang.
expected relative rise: 0.0061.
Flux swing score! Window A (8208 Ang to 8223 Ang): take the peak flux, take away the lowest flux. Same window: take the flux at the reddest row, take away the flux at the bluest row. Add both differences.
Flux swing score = 0.16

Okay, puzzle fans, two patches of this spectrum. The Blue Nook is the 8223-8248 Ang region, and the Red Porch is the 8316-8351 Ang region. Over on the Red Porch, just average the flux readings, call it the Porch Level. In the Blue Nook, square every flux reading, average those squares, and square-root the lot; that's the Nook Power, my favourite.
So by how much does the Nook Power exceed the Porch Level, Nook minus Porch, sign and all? 0.32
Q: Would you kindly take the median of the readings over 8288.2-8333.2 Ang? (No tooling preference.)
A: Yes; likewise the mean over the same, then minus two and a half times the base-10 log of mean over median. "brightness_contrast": 0.003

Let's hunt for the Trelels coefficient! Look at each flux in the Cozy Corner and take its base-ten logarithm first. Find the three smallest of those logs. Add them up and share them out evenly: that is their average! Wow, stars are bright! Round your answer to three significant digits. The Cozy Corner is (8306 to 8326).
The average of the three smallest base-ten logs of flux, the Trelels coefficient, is 1.05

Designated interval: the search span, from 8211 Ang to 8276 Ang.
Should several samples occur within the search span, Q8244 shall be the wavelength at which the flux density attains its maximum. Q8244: 8239.5 Ang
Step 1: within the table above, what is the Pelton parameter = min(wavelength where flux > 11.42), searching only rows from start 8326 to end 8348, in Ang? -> 8339.5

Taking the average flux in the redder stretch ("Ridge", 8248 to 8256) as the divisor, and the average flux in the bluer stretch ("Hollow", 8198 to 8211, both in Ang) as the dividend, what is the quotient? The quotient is 0.97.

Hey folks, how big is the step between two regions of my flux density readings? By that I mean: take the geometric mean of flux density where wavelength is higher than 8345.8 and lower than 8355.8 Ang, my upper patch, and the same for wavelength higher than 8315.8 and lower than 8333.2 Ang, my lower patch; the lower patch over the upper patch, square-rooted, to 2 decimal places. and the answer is 0.99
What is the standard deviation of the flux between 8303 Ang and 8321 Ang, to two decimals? 0.03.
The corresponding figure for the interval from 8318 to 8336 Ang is 0.08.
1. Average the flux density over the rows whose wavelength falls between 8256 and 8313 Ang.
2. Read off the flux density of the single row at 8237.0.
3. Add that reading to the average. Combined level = 23.2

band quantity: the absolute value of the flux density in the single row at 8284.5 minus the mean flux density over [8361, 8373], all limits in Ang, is 0.26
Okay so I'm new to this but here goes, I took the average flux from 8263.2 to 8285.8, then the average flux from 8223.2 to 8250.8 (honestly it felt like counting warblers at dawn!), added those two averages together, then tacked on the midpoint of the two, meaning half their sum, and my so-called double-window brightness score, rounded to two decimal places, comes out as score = 34.75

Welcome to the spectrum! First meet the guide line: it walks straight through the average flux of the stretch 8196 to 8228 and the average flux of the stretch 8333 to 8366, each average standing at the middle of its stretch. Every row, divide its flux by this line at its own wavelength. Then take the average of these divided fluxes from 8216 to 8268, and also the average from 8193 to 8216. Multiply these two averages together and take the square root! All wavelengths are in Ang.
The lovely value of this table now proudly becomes 1.004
